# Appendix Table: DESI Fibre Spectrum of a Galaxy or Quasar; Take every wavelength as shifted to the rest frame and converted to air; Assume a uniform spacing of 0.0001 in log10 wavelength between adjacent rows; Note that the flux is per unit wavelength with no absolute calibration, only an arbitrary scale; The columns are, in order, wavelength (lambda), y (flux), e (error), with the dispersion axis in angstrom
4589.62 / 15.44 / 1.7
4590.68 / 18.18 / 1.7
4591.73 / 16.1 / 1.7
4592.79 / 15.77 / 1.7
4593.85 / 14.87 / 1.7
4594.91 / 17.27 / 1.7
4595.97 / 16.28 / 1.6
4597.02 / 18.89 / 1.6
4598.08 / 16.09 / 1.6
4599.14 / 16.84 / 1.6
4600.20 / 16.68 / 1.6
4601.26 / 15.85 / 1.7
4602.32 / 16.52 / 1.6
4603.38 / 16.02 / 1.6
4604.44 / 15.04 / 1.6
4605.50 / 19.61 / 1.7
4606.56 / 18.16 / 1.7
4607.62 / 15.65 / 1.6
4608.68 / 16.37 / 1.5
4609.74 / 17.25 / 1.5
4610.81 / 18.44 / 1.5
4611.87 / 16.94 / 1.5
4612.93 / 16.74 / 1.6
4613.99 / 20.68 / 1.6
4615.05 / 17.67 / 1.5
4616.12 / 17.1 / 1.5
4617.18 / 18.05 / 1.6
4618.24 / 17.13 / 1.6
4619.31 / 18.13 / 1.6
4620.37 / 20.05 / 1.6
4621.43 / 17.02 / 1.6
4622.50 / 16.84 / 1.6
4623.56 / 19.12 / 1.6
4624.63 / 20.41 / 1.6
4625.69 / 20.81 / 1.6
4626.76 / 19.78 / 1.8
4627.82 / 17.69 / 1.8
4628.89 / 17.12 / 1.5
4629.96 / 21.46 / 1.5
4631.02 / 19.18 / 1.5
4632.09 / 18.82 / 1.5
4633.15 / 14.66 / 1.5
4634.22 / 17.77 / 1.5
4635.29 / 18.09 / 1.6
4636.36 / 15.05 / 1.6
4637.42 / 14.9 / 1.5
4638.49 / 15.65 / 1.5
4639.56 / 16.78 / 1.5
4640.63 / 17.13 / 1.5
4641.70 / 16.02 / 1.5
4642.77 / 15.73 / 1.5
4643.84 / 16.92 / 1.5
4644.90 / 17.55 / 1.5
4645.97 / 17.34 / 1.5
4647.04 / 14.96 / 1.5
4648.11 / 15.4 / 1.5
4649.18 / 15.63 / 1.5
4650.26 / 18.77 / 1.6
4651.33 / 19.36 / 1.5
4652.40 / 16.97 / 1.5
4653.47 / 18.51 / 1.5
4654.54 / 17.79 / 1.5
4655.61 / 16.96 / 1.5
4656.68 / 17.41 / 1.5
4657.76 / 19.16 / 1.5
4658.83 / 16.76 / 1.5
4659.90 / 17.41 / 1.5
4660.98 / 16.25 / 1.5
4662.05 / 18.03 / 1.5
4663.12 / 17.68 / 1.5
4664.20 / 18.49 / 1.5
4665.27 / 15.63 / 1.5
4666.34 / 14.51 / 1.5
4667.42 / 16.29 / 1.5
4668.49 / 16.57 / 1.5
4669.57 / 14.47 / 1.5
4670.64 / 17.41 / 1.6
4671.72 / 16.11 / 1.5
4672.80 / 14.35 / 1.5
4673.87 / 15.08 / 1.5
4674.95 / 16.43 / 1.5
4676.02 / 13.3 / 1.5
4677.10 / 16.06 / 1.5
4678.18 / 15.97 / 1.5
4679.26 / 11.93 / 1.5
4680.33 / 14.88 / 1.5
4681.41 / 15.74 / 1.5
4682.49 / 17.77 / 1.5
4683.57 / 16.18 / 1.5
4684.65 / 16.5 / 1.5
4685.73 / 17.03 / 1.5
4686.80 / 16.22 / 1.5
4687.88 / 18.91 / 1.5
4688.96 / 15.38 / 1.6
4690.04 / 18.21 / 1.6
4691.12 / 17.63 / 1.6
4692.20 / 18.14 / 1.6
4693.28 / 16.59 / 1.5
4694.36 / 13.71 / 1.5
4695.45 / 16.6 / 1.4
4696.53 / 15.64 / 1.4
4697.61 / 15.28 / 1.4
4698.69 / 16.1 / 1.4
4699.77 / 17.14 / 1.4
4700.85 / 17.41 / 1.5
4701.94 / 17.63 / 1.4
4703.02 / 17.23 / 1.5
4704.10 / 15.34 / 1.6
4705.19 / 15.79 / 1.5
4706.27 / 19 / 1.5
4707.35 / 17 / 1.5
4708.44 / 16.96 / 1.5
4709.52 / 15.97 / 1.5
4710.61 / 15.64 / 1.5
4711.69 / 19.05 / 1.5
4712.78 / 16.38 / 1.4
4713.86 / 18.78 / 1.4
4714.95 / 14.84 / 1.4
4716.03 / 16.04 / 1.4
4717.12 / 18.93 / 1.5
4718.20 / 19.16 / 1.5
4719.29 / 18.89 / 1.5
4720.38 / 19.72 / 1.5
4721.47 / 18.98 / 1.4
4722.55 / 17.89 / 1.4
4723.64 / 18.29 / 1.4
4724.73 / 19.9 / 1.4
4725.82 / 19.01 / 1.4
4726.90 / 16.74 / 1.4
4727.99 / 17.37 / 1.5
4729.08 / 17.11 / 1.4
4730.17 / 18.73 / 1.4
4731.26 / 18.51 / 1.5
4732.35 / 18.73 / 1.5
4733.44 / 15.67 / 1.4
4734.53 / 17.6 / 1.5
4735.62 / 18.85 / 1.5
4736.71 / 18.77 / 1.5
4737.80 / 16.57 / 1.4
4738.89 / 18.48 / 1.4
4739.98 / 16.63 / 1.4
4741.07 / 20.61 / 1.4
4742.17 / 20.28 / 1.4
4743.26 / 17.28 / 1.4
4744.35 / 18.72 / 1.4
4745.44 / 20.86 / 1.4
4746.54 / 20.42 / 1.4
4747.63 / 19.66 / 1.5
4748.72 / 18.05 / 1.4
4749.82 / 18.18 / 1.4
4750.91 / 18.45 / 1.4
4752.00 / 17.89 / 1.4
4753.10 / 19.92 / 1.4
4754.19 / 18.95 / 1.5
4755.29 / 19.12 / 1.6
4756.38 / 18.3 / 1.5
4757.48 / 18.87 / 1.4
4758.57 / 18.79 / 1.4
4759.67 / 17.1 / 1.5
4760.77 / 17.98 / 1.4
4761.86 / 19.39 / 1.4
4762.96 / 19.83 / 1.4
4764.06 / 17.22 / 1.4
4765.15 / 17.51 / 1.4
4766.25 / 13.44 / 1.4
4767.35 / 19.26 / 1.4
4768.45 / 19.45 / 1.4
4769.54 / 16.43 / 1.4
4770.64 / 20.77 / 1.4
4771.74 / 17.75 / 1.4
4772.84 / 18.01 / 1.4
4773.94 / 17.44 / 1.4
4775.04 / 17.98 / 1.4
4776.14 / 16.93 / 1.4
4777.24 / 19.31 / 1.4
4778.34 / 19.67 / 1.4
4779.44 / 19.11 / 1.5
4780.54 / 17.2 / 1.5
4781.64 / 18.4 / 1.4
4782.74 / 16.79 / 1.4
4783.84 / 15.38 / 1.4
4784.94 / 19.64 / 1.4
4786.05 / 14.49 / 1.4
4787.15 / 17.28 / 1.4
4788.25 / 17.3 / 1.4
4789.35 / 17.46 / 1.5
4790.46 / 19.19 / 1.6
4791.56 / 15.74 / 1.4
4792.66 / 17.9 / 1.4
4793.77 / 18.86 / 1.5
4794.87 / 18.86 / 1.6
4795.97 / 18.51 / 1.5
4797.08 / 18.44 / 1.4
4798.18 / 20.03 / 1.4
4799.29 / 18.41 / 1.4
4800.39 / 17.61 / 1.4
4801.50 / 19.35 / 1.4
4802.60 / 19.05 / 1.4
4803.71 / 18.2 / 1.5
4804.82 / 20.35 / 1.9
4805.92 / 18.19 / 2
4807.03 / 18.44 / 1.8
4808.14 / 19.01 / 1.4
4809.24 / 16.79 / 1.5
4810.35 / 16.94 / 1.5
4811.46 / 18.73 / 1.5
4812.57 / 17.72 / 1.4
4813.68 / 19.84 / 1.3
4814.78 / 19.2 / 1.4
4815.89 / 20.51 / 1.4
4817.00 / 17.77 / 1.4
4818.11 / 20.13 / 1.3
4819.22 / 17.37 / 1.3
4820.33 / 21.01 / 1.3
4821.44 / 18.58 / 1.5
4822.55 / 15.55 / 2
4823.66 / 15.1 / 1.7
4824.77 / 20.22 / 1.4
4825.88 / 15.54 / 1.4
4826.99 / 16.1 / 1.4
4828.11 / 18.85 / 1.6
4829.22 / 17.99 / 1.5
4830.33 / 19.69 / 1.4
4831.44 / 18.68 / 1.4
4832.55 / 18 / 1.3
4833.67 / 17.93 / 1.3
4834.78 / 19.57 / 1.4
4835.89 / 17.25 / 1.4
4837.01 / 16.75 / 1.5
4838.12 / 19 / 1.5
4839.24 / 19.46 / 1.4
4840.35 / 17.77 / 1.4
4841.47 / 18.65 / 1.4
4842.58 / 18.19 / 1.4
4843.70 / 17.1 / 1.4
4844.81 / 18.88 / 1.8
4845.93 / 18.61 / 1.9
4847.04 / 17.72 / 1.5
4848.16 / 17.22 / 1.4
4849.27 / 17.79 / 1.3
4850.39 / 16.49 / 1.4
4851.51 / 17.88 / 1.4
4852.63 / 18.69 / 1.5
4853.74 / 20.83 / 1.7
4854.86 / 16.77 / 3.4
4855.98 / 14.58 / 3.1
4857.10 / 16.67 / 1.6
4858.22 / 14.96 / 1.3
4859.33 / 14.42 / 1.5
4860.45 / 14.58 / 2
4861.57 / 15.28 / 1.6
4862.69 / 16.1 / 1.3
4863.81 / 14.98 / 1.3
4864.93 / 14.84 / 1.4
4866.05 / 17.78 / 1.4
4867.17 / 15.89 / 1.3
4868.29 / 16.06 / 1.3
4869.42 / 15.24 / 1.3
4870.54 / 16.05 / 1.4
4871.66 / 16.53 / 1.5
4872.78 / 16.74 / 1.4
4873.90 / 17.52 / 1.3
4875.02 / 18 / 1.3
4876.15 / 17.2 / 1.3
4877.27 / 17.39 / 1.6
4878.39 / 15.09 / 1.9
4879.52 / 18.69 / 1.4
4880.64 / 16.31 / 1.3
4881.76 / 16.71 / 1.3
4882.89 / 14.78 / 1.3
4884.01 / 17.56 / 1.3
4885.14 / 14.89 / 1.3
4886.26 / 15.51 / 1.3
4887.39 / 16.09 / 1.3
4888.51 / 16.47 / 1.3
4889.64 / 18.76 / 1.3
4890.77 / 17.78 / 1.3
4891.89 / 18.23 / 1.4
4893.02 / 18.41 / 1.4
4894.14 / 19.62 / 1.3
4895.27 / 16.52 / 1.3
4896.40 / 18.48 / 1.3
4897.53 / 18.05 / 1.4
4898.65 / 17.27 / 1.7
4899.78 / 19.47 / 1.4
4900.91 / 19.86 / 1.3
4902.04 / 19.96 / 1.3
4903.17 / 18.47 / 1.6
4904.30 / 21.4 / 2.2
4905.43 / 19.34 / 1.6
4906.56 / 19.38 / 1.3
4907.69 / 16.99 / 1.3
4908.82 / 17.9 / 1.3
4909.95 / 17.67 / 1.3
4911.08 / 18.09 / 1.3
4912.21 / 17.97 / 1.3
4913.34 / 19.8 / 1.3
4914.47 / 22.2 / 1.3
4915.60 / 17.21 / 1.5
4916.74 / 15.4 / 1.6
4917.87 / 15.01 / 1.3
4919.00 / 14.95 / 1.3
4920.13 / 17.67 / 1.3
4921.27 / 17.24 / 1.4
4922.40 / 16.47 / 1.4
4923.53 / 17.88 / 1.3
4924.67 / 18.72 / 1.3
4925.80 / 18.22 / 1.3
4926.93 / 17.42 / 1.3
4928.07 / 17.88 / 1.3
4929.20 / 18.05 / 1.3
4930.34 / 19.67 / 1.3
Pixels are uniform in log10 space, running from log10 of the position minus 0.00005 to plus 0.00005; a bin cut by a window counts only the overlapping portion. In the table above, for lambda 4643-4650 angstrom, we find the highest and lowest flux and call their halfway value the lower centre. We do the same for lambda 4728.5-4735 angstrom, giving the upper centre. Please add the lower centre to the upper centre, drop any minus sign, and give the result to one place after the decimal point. 33.5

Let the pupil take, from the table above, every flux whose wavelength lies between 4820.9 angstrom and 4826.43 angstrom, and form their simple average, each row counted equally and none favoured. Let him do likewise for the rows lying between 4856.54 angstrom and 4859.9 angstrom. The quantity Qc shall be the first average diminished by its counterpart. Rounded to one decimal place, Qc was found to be 1.6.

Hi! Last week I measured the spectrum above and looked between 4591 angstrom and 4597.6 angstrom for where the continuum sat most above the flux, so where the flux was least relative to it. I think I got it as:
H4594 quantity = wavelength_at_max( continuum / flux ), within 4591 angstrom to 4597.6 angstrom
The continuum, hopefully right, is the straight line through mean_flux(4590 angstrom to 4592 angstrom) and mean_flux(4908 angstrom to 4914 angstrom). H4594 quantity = 4593.85 angstrom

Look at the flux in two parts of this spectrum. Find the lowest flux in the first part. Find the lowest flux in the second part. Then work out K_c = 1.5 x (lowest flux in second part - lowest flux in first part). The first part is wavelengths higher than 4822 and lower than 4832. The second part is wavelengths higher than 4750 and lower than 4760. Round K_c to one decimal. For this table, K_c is 3.0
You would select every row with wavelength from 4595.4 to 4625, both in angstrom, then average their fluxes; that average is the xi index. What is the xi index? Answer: 17.5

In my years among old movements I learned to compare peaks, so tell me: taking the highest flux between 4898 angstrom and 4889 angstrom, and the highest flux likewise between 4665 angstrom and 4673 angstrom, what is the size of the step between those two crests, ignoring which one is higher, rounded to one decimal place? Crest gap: 2.2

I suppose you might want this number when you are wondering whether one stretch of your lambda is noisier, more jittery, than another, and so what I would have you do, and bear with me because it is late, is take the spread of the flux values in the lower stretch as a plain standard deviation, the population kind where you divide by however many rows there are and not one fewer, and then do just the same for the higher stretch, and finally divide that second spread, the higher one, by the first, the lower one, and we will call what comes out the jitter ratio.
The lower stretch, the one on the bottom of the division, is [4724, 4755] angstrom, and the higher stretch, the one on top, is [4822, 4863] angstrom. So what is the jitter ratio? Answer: 1.28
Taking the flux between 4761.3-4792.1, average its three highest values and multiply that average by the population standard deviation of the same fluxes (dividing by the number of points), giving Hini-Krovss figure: 34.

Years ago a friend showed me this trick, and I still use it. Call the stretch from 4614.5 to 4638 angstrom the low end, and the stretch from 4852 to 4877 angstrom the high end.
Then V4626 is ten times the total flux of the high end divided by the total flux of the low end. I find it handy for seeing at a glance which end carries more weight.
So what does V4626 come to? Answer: 9.1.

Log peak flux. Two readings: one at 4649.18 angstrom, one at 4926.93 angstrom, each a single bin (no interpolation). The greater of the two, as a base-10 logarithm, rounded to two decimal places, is 1.24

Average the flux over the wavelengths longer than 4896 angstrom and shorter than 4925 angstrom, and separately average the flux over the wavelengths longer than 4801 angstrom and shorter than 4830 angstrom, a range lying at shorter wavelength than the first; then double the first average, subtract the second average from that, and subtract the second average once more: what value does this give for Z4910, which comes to -0.3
